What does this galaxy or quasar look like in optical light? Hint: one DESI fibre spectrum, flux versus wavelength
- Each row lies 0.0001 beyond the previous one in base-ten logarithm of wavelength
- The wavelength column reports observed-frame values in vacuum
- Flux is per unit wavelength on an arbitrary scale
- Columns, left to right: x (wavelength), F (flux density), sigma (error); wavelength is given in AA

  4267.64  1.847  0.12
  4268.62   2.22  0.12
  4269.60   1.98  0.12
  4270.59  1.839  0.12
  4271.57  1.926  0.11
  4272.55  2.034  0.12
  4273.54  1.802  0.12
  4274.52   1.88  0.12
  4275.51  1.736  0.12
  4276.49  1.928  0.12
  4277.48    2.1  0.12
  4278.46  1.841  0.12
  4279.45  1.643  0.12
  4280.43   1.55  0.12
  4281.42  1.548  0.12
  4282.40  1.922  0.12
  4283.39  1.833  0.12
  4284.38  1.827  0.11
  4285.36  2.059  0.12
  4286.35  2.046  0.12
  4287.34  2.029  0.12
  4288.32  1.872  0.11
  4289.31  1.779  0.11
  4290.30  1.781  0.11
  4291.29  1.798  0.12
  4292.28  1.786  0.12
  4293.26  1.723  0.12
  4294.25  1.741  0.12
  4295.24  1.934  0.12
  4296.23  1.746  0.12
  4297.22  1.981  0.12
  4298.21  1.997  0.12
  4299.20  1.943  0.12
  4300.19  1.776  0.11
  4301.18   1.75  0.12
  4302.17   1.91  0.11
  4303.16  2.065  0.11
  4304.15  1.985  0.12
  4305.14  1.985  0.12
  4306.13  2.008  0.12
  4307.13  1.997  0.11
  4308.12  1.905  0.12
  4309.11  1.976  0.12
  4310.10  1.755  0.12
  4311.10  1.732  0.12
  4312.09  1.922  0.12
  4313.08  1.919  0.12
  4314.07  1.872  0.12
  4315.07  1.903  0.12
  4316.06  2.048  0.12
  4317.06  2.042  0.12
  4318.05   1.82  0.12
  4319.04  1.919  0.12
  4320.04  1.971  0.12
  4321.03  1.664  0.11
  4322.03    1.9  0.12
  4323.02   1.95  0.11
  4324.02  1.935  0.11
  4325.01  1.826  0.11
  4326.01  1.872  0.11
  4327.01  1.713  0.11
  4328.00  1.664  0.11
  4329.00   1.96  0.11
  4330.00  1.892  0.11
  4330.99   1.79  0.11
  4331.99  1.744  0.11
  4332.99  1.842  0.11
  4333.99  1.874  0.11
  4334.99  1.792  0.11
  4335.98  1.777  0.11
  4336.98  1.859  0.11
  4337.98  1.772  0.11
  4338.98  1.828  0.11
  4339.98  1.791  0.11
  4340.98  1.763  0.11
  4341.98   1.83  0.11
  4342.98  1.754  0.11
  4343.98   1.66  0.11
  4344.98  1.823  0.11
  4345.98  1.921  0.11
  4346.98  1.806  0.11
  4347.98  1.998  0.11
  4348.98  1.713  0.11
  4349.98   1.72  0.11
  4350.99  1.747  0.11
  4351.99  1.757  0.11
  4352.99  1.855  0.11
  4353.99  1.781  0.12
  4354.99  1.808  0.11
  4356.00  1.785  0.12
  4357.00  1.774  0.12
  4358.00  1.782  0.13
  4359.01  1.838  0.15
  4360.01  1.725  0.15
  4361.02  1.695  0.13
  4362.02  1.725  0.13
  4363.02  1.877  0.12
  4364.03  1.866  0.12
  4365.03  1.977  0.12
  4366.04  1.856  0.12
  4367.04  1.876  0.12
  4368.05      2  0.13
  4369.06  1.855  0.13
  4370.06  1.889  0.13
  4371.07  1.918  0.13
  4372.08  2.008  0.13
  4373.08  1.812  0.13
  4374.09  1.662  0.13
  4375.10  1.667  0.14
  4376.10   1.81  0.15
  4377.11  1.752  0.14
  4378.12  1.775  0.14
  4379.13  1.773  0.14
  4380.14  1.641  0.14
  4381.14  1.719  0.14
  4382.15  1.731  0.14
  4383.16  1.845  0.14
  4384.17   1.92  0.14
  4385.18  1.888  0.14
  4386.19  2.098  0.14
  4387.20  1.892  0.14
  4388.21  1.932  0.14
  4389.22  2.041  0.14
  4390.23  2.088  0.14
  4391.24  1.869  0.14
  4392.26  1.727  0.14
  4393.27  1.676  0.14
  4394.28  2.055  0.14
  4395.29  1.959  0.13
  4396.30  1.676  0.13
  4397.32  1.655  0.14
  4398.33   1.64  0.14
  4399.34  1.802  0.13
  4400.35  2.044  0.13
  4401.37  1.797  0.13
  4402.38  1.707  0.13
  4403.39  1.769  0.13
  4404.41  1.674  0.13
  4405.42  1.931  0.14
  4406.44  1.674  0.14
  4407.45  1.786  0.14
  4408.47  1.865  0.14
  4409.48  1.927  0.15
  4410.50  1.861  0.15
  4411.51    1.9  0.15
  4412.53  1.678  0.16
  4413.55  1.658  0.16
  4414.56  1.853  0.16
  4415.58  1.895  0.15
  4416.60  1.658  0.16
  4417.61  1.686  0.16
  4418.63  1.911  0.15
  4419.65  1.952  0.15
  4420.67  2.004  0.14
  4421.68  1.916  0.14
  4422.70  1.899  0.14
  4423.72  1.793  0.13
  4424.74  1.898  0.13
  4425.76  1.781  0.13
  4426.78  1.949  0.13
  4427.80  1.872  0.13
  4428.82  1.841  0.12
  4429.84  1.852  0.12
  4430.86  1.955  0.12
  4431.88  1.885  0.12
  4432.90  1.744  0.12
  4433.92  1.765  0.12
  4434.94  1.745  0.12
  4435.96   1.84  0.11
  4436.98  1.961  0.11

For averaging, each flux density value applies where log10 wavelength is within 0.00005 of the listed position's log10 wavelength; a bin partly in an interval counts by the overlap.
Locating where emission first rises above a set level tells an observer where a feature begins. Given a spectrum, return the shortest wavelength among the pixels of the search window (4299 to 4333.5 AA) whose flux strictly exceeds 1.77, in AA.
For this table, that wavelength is 4299.20 AA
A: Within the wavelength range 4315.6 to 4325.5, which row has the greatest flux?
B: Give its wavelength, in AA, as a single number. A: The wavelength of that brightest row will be 4316.06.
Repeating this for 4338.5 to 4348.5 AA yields 4347.98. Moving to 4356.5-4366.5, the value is 4365.03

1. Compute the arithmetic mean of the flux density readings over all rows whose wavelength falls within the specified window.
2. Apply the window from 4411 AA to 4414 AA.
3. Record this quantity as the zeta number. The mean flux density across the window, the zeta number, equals 1.75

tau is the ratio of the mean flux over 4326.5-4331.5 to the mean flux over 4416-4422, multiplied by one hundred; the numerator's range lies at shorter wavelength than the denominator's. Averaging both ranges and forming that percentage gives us 97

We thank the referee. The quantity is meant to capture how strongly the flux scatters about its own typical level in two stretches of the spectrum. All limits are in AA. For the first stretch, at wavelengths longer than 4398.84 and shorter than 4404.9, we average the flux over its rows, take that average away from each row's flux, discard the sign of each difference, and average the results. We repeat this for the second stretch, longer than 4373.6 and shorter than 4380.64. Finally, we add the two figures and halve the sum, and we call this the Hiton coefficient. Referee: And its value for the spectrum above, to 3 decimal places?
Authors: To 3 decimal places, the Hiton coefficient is 0.071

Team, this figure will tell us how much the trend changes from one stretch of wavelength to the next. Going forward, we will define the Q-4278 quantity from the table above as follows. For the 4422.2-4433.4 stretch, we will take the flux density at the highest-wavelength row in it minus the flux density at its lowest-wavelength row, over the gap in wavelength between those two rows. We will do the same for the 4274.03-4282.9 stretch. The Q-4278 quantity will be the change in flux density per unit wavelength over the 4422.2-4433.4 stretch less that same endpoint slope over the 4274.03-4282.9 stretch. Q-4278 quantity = -0.021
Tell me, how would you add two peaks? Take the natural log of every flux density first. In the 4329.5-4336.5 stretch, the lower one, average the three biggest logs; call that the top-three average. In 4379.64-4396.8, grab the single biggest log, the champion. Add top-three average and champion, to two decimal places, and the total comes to 1.37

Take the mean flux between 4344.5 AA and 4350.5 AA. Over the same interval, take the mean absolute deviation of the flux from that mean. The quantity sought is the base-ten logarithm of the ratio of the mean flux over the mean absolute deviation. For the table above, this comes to 1.33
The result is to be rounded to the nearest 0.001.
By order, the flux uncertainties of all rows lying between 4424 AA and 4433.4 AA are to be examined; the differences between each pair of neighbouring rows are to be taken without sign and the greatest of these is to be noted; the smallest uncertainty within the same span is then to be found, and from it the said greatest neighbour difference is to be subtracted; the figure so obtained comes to 0.110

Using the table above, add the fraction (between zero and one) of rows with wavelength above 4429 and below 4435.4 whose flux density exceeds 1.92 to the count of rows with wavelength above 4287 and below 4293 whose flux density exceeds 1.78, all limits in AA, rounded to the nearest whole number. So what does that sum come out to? 5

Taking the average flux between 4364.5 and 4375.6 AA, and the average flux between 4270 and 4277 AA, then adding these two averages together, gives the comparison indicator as 3.743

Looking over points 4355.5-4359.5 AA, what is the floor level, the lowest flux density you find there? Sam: 1.774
